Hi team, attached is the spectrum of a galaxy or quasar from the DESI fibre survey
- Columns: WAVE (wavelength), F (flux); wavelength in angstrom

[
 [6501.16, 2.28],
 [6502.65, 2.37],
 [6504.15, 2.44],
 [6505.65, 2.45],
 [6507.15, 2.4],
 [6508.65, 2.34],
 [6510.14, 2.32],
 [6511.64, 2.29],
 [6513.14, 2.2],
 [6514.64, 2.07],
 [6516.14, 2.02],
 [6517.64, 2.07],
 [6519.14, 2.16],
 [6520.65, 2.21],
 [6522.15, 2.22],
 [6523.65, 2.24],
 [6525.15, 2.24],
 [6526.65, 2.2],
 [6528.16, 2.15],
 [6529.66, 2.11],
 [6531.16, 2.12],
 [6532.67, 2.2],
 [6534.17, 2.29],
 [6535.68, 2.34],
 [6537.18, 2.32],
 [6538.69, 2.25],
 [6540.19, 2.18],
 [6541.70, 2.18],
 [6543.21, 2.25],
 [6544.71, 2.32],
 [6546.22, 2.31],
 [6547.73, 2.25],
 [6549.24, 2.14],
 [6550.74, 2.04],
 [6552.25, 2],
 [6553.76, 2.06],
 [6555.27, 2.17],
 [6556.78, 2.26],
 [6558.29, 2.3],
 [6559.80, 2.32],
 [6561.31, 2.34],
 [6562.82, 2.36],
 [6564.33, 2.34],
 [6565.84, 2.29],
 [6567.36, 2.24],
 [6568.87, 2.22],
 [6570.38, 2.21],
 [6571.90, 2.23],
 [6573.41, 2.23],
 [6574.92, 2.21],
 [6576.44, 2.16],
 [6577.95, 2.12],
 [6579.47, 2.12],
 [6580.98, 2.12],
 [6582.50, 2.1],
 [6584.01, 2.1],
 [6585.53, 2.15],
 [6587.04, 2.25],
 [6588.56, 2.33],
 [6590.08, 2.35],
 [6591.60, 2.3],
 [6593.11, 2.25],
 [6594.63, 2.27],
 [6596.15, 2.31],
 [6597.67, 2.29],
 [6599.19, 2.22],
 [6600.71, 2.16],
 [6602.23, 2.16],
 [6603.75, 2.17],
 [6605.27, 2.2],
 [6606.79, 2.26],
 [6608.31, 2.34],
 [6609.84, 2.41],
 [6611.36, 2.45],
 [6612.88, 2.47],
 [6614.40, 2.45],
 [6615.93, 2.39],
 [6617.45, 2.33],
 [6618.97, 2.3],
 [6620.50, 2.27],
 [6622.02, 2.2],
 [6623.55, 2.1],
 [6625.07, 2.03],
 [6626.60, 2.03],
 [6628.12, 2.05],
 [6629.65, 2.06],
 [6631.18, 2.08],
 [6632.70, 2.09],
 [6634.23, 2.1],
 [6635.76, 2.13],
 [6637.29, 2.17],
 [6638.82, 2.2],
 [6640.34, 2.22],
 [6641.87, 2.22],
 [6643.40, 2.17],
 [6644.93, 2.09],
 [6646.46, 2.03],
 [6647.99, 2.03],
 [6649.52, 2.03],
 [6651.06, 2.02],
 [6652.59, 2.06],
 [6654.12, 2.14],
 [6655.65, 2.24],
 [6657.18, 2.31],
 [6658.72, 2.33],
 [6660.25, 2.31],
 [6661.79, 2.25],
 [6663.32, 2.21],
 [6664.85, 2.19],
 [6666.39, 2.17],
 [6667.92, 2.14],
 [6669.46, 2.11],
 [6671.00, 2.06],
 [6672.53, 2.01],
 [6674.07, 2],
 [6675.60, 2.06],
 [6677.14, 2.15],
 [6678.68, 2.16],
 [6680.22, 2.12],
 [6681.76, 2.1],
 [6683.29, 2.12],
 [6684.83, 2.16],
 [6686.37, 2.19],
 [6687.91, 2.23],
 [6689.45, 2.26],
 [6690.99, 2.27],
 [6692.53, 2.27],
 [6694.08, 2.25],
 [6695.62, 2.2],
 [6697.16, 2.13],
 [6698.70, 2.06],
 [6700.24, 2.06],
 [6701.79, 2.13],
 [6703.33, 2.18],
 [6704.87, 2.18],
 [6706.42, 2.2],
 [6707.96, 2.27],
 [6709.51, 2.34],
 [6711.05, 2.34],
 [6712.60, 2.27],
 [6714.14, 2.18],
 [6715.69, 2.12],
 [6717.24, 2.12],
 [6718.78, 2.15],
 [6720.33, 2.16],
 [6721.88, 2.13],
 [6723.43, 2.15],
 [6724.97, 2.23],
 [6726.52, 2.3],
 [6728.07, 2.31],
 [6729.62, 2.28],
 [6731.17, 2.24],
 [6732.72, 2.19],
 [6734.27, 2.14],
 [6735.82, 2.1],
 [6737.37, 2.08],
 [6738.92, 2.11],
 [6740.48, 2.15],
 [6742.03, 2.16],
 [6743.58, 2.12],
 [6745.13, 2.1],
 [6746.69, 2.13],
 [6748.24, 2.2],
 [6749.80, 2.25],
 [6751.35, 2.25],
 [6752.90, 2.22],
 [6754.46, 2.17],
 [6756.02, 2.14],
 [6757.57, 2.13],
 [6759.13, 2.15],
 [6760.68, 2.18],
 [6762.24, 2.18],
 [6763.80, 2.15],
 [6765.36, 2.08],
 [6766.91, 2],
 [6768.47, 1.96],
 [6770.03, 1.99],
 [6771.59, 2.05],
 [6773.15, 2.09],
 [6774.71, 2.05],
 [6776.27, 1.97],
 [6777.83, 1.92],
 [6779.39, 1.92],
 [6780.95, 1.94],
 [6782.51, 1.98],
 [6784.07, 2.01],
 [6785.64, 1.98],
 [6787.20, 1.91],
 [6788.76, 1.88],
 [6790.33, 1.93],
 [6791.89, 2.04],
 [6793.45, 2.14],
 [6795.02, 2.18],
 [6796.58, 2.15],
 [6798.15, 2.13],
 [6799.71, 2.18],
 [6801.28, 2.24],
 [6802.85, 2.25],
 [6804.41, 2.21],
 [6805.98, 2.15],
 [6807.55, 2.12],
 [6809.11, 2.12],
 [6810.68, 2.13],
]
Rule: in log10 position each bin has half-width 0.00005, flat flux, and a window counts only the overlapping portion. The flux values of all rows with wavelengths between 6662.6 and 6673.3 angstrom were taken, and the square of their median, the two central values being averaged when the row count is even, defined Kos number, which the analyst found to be 4.6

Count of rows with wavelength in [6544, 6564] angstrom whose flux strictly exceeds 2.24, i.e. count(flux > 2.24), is 8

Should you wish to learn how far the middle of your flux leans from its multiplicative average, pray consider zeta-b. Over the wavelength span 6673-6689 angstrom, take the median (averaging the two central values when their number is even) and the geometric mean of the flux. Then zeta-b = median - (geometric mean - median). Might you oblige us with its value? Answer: 2.14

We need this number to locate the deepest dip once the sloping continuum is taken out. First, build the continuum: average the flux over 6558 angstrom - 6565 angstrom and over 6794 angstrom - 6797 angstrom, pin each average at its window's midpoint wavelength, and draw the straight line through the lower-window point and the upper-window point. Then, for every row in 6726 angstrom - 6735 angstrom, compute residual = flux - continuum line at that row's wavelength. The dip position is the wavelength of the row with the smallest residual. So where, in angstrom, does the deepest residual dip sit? 6734.27 angstrom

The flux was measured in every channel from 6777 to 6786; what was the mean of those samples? 1.96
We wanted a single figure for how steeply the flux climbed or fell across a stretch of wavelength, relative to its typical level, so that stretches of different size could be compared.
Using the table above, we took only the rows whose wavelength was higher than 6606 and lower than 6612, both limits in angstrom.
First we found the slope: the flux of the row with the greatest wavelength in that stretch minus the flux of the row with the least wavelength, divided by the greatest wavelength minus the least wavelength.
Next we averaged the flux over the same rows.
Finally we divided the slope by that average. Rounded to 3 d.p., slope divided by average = 0.018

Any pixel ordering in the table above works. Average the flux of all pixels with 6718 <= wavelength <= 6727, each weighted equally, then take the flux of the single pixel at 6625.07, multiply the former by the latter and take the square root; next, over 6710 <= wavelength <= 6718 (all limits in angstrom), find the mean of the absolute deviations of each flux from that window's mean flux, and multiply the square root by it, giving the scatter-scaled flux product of 0.167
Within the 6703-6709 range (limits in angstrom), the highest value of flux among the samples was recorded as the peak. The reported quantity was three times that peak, 6.8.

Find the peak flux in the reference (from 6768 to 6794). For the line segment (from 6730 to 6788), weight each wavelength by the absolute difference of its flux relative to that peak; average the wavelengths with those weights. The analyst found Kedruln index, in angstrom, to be 6768.7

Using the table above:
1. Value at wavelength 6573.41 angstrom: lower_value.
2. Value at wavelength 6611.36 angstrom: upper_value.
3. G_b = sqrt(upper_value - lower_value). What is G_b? 0.47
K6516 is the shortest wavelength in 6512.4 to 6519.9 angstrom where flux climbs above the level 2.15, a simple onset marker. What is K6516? 6513.14 angstrom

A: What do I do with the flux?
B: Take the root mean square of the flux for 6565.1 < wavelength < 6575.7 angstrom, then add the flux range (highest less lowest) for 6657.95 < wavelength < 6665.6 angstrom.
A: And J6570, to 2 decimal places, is 2.37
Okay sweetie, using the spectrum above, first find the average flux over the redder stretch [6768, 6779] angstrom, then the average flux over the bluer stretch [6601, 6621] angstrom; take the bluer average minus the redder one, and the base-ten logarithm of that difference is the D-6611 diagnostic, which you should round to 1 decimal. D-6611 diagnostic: -0.5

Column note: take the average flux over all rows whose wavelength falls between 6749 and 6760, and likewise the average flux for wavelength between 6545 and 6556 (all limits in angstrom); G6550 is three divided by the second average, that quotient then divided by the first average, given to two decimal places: 0.64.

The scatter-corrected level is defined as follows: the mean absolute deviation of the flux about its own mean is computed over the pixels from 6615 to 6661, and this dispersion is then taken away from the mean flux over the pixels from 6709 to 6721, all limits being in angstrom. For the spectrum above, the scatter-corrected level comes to 2.11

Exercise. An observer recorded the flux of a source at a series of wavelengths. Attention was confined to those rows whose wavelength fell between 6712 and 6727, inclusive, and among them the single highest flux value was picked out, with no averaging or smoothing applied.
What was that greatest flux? 2.3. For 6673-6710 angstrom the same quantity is 2.34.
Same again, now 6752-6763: 2.22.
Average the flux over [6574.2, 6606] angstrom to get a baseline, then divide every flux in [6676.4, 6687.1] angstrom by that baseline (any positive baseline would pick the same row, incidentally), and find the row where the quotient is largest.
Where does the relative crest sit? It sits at 6686.37 angstrom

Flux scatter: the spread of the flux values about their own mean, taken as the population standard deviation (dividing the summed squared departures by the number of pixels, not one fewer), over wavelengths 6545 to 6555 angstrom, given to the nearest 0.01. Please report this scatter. 0.11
